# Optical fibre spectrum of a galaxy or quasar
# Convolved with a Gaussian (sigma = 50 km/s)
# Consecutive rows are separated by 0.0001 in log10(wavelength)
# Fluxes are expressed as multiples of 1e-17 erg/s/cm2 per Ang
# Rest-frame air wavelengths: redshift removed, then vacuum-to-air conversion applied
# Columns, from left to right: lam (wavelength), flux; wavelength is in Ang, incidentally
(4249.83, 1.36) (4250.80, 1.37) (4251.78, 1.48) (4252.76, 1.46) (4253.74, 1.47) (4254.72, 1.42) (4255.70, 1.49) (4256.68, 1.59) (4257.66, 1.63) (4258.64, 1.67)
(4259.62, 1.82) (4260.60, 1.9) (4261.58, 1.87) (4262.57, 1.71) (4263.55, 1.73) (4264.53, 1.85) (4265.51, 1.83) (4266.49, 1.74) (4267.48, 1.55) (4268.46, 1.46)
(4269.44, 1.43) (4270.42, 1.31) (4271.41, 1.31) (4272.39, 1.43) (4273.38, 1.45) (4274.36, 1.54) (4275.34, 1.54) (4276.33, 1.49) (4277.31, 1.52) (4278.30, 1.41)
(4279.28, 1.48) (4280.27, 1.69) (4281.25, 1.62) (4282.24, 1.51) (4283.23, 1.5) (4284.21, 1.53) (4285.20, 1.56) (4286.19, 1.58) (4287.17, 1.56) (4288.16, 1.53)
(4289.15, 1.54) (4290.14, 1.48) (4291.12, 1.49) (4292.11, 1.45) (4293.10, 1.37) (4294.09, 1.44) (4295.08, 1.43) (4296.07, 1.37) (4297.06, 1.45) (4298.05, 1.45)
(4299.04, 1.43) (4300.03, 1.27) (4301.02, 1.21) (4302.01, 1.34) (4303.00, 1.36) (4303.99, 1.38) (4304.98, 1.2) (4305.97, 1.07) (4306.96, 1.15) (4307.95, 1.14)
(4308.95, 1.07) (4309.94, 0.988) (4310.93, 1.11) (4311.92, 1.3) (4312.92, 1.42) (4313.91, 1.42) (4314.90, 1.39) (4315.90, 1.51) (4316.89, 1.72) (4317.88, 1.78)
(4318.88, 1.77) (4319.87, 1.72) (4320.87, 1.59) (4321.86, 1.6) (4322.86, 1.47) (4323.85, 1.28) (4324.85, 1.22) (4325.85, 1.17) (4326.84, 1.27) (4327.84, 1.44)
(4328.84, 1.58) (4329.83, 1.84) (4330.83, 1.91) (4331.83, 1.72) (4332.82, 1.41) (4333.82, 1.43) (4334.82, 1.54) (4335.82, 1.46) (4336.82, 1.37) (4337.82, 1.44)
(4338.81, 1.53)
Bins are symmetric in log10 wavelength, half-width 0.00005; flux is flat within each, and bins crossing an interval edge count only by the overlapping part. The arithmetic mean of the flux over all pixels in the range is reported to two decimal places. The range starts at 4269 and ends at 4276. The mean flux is 1.43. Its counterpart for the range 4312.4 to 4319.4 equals 1.57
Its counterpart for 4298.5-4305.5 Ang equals 1.31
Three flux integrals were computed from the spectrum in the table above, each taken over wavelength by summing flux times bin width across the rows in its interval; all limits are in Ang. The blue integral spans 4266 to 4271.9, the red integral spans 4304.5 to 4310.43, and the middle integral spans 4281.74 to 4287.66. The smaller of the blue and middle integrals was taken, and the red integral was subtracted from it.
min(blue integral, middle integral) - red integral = 2.1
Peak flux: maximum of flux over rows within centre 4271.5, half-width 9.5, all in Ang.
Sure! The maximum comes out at 1.85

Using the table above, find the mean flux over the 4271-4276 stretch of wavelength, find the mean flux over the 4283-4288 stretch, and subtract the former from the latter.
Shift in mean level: 0.09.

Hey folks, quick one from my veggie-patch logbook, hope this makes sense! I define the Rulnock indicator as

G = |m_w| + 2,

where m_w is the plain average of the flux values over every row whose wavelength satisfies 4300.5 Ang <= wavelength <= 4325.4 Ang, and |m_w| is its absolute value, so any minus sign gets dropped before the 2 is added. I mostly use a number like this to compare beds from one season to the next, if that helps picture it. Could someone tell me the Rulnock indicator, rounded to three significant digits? 3.37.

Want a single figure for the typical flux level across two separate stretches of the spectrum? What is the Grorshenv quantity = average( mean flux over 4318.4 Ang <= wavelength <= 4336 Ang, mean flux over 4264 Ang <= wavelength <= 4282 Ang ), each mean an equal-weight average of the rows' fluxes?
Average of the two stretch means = 1.53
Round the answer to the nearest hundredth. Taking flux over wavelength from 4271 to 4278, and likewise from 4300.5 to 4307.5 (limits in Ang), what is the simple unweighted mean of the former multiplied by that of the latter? 1.83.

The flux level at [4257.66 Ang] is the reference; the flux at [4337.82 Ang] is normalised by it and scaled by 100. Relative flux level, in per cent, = 88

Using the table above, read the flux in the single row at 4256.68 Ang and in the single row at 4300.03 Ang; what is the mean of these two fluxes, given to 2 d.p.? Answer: 1.43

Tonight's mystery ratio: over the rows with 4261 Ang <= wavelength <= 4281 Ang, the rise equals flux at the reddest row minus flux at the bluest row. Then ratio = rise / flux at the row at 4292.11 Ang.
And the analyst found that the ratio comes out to -0.12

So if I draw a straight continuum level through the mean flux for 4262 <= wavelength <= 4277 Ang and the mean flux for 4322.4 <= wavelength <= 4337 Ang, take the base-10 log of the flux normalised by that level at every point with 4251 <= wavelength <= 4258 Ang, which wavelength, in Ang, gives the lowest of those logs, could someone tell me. 4254.72 Ang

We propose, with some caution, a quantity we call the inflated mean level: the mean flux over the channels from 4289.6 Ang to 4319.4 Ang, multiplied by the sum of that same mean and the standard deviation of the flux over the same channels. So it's 2.1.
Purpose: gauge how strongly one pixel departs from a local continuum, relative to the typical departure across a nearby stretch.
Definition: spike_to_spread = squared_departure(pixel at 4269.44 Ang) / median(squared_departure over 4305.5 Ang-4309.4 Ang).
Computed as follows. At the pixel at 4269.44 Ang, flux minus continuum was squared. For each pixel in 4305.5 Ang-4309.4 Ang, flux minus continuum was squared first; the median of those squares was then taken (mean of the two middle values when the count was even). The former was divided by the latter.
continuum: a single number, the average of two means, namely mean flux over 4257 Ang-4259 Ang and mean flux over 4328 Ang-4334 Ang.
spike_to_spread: 0.2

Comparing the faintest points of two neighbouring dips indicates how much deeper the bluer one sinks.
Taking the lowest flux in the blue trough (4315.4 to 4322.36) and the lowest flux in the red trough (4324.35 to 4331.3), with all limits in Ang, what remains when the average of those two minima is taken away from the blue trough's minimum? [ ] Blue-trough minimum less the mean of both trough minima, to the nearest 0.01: 0.17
